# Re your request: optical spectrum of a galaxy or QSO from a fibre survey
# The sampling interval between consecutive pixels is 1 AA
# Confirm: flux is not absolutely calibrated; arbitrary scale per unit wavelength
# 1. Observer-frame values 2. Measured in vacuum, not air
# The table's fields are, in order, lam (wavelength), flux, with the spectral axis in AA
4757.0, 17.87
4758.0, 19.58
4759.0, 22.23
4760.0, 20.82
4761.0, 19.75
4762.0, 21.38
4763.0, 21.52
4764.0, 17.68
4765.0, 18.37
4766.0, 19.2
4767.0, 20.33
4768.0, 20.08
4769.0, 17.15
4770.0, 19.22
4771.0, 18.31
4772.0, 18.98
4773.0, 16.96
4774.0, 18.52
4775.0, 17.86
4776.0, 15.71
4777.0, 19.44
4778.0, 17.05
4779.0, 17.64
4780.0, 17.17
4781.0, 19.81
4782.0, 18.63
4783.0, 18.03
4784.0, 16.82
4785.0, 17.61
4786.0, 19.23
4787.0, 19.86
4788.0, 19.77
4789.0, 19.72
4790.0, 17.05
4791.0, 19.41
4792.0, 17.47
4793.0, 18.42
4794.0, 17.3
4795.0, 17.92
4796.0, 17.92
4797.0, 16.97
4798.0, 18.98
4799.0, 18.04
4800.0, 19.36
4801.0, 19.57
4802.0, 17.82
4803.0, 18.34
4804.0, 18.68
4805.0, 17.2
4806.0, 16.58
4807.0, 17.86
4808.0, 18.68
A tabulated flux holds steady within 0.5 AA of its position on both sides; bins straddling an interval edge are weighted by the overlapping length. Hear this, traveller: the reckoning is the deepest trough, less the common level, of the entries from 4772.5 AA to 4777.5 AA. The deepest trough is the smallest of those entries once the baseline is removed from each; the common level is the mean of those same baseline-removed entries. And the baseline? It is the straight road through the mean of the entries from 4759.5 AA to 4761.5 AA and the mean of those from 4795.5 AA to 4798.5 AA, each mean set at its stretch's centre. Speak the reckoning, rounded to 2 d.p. -1.92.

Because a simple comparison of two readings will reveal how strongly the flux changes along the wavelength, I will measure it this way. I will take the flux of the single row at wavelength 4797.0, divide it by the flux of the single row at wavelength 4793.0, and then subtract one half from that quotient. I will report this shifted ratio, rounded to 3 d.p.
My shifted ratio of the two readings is 0.421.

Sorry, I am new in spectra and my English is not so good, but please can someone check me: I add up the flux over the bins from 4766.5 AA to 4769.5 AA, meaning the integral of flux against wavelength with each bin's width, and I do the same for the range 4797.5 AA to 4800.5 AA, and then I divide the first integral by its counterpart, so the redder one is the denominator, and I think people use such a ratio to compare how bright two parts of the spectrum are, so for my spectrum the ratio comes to 1.02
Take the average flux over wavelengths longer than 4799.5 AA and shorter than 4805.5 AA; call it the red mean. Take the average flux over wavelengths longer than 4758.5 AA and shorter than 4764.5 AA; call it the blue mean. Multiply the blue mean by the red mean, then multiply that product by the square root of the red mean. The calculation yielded 1636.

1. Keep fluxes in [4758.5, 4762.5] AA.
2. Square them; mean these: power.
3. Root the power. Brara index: 21.1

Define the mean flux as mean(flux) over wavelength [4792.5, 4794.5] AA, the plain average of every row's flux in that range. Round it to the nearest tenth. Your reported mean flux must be 17.9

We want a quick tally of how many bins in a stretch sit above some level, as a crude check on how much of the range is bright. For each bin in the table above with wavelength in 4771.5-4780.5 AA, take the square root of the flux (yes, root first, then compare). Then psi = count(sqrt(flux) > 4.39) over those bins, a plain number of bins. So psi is 1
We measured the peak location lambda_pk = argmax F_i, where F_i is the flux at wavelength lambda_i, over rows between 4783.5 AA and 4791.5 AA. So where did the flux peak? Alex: 4787.0 AA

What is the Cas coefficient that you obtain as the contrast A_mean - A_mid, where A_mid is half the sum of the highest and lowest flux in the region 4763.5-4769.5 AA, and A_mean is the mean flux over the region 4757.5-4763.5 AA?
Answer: 2.1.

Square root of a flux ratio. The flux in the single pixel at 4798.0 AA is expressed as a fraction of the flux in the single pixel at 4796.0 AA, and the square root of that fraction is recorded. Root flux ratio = 1.03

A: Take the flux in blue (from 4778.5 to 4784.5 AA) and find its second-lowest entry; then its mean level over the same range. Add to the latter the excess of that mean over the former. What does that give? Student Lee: 18.9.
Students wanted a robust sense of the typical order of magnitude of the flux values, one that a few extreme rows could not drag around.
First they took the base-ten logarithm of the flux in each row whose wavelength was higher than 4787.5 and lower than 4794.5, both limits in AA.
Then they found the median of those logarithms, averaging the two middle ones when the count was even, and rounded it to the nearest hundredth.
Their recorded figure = 1.27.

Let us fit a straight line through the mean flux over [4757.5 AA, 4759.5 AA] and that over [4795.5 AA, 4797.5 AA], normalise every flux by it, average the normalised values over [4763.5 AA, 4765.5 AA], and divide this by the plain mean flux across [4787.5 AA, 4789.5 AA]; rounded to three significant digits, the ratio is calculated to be 0.0448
